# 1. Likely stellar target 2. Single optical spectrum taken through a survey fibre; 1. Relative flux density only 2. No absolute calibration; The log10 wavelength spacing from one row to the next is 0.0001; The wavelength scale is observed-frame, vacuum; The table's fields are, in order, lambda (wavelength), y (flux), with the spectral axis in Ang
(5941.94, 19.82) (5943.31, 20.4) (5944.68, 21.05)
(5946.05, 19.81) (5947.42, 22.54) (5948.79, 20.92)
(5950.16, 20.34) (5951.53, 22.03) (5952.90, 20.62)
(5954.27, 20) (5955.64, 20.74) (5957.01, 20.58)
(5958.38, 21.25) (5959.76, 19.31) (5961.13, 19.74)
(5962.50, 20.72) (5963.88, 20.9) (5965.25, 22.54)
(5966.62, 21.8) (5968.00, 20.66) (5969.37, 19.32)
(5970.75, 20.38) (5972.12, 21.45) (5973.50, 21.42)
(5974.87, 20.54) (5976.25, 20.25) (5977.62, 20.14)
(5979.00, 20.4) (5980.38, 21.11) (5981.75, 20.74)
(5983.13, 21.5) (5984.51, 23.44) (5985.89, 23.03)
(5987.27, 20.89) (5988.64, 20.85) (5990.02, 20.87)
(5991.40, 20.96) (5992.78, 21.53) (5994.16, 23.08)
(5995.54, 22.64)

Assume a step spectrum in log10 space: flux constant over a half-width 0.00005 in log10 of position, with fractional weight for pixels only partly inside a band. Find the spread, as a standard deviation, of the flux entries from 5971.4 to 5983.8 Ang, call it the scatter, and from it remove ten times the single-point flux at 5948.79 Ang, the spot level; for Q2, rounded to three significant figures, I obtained -209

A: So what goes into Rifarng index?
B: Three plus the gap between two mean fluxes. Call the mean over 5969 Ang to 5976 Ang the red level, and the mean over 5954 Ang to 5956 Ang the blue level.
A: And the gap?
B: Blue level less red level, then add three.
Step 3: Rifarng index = 2.75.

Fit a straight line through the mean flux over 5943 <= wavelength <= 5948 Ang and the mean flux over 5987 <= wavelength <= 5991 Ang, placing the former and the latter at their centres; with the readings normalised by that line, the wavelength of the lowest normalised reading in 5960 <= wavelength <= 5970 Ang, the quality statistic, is 5969.37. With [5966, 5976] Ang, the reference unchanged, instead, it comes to 5969.37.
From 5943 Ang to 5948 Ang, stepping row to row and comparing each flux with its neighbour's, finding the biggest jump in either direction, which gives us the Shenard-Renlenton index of 2.7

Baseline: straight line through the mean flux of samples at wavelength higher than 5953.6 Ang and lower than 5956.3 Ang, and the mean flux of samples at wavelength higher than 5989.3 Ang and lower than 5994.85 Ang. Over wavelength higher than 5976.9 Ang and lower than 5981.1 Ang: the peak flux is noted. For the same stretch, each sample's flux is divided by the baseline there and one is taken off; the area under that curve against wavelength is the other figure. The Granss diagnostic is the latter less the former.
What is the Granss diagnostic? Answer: -21.2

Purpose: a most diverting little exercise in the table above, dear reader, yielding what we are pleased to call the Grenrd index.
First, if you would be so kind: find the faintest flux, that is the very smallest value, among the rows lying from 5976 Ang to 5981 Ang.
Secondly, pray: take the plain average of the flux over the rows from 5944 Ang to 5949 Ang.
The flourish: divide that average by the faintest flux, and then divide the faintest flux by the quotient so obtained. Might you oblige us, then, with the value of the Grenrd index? 19.2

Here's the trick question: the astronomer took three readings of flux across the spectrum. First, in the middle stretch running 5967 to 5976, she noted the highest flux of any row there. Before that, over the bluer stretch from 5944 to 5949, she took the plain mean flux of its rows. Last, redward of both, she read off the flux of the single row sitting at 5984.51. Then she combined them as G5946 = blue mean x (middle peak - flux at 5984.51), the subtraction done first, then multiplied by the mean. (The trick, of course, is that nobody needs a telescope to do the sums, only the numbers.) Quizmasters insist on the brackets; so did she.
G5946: -42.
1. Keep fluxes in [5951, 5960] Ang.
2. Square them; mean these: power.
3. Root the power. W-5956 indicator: 20.7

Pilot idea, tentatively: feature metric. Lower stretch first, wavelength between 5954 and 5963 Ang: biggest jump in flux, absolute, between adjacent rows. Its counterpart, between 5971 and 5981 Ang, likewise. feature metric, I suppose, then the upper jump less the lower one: -1.06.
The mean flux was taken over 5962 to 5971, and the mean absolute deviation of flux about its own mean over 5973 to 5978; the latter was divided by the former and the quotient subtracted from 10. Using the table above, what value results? 9.98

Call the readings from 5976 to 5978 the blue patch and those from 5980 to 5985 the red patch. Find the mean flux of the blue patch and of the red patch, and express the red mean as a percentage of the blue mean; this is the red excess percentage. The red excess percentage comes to 107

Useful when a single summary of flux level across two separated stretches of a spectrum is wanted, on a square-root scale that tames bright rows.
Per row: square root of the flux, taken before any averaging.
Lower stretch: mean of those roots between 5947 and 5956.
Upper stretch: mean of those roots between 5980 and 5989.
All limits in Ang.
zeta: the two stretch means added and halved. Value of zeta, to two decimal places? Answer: 4.62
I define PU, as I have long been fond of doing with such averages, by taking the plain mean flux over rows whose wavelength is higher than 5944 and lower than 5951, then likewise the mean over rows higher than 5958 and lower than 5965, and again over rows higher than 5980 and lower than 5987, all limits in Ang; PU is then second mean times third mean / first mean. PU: 21.4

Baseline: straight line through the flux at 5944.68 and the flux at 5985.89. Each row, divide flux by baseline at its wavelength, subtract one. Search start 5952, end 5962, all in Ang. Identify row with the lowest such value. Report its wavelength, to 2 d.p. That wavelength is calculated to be 5959.76 Ang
